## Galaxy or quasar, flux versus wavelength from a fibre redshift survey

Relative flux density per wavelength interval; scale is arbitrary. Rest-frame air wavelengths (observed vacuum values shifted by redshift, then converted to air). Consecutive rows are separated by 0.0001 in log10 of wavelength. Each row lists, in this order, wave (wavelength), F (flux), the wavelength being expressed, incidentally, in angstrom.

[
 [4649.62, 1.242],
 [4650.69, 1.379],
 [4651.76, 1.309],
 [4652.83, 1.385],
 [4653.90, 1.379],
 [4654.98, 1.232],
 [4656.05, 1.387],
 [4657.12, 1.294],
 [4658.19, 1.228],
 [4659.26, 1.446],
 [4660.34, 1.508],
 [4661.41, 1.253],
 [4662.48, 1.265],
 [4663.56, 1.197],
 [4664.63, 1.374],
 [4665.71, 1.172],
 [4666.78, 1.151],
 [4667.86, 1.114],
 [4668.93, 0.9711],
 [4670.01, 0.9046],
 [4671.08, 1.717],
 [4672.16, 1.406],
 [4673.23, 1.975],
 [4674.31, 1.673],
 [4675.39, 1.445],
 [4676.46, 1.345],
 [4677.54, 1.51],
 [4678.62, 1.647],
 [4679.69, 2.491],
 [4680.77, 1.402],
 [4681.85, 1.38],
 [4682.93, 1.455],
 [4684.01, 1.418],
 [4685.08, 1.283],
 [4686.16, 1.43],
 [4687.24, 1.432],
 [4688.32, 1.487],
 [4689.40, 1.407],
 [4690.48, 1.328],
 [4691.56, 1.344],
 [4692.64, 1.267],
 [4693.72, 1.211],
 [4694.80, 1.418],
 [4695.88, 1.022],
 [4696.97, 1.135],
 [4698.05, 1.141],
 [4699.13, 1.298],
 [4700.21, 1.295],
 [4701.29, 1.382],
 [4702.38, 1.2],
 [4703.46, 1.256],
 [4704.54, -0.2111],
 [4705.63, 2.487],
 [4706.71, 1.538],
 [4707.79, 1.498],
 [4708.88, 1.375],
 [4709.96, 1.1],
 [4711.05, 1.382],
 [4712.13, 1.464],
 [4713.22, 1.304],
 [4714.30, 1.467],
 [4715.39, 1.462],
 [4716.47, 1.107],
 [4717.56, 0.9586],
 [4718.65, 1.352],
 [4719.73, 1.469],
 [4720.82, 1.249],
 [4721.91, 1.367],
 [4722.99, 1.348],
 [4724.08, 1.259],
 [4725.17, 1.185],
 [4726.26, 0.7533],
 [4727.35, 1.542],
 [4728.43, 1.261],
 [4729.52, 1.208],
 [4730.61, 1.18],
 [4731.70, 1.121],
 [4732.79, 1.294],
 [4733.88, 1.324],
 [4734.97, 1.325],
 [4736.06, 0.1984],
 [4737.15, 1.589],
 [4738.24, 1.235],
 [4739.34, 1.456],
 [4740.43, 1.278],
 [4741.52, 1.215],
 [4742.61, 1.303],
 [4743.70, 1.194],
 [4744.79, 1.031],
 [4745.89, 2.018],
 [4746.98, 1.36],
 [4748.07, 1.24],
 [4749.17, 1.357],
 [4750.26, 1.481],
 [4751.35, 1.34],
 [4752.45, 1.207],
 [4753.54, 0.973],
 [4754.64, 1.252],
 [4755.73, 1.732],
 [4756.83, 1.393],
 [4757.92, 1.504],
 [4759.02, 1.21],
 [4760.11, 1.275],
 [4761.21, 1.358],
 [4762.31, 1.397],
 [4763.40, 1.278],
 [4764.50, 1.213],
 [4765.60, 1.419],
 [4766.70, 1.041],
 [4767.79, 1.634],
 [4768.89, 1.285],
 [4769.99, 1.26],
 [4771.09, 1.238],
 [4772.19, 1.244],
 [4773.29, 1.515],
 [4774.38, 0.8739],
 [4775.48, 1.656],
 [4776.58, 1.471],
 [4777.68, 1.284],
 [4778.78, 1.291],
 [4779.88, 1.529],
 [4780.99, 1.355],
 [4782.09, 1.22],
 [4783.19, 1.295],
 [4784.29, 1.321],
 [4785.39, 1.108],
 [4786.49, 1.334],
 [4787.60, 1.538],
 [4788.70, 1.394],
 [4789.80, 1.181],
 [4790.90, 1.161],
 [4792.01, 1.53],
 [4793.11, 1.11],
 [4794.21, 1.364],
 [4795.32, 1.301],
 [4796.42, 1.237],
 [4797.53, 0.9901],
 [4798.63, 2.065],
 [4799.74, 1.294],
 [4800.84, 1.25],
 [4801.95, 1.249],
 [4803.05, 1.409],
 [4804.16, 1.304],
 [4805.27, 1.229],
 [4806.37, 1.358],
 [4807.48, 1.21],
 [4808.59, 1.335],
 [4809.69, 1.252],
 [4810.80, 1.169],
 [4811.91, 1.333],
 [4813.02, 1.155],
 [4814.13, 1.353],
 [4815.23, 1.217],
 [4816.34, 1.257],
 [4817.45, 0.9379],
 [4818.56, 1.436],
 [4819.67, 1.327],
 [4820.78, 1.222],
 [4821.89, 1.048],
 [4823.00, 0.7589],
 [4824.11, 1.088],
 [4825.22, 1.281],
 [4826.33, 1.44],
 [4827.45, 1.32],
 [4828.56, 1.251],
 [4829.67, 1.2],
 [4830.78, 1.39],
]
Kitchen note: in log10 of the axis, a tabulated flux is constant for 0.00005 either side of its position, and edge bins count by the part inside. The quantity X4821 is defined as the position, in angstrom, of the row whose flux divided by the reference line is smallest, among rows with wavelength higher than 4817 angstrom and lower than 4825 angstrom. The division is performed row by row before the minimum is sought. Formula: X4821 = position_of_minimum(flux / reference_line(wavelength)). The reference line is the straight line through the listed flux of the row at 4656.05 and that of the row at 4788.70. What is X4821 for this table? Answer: 4823.00 angstrom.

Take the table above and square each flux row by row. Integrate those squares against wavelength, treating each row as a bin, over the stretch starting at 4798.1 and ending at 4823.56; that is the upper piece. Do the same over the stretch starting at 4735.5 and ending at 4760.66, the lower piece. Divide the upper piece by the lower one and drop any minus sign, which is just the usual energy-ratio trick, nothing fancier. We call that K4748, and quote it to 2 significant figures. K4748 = 0.94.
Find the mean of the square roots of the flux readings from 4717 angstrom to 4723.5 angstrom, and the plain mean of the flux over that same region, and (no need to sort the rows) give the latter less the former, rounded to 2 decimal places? 0.16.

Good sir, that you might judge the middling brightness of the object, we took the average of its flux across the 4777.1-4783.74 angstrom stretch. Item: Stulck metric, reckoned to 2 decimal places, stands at 1.33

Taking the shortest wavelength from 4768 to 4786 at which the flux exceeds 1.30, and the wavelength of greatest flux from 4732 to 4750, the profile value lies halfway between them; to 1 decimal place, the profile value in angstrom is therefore 4759.6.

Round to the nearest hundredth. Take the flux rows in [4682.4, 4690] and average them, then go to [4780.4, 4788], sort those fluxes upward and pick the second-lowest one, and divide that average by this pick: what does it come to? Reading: 1.16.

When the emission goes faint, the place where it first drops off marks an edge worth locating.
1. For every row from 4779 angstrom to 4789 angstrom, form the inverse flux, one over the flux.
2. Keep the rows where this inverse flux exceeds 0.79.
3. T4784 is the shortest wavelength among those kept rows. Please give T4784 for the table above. 4782.09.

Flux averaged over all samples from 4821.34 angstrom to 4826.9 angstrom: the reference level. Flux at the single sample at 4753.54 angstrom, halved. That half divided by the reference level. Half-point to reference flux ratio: 0.43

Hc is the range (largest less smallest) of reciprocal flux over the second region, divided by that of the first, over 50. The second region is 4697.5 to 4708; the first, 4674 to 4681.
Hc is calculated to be 0.328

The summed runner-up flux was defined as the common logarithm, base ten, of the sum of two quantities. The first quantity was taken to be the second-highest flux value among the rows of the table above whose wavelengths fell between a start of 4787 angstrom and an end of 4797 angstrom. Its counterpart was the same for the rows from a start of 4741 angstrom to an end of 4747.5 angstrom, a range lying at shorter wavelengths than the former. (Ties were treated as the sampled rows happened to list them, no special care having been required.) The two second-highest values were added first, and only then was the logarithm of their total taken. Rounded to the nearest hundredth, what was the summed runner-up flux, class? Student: 0.46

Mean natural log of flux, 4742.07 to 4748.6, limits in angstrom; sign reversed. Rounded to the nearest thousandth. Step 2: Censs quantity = -0.283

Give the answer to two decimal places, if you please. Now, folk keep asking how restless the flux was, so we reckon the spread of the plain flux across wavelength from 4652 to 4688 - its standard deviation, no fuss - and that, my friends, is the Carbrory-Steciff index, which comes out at 0.28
